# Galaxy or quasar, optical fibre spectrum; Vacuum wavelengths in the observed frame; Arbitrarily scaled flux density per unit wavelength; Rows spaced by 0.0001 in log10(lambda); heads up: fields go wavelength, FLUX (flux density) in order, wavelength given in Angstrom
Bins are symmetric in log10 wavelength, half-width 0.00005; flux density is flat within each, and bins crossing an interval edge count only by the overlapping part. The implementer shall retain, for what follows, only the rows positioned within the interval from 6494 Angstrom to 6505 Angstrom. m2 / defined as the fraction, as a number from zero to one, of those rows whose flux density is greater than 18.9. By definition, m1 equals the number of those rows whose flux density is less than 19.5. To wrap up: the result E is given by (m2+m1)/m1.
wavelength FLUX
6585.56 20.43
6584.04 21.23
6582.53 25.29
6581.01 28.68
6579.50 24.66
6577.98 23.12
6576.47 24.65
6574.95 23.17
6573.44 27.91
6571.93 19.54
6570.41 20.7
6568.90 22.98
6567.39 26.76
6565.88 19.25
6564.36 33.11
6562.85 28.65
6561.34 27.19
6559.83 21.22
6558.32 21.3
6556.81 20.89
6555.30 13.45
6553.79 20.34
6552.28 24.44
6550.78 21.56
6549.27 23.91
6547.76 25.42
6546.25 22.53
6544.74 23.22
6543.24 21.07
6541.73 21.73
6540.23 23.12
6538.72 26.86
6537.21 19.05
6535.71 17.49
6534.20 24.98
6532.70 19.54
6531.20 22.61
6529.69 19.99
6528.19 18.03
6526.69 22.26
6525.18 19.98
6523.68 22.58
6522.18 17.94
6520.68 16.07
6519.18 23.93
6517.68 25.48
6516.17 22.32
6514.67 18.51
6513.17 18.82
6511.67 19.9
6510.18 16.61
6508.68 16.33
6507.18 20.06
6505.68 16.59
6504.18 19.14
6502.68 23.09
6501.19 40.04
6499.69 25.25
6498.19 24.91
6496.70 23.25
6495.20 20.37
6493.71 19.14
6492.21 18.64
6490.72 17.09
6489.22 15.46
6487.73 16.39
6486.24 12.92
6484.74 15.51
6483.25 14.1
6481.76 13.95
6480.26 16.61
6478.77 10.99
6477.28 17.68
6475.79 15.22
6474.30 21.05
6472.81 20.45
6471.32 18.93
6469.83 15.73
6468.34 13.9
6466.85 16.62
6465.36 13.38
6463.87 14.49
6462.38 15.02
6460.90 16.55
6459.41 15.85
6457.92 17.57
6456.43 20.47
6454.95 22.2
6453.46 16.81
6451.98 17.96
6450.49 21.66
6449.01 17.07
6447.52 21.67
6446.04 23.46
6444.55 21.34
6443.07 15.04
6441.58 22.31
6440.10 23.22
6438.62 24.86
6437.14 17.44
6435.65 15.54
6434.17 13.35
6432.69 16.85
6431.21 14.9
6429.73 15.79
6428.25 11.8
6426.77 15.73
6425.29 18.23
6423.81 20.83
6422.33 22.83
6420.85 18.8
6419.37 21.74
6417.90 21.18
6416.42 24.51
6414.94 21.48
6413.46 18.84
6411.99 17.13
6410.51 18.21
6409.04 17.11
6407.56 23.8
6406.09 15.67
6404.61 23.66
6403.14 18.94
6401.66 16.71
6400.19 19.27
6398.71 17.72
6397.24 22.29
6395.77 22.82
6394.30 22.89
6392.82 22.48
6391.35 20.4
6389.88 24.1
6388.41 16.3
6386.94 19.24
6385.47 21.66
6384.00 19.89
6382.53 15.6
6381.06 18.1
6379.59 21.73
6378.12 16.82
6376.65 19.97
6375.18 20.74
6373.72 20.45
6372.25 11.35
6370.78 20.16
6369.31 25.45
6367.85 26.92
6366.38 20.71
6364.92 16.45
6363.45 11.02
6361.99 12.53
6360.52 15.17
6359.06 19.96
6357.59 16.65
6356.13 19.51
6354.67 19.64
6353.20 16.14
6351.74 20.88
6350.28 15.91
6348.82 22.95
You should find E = 2.00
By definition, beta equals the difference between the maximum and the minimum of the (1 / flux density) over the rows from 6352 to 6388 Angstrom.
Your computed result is 0.054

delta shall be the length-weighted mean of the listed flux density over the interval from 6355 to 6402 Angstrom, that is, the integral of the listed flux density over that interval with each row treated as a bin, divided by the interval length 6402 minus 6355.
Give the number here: 19.2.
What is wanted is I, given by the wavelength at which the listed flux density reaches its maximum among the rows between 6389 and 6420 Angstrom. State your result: 6416.42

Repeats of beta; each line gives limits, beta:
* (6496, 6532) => 0.037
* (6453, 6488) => 0.046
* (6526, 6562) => 0.038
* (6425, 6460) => 0.045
